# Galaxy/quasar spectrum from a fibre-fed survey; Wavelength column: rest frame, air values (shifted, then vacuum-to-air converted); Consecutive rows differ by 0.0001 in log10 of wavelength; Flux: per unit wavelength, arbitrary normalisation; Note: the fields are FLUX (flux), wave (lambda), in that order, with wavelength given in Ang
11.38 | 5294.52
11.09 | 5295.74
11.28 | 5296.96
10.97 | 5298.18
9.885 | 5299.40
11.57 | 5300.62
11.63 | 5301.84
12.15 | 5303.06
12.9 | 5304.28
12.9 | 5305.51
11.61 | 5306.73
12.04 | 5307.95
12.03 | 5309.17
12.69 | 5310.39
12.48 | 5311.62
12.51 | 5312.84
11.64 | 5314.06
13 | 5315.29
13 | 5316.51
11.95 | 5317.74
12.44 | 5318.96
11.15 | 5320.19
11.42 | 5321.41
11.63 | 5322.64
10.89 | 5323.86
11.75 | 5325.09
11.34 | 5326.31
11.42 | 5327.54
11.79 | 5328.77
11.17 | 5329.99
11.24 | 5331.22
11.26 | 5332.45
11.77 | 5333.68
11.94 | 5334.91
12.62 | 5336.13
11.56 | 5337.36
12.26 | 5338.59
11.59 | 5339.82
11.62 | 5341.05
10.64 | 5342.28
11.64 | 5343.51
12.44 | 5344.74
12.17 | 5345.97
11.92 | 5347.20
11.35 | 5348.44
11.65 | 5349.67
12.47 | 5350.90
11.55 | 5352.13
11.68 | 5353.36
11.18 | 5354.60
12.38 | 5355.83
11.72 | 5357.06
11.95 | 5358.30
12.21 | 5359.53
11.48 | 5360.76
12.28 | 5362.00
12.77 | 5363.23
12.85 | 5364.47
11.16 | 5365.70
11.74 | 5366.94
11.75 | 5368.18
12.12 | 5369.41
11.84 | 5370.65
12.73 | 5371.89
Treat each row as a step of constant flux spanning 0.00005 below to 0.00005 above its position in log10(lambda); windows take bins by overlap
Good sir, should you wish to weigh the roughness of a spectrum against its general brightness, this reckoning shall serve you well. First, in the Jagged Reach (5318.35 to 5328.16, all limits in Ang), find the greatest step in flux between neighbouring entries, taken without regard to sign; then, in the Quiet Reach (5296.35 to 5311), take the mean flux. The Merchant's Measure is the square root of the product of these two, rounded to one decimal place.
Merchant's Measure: 3.9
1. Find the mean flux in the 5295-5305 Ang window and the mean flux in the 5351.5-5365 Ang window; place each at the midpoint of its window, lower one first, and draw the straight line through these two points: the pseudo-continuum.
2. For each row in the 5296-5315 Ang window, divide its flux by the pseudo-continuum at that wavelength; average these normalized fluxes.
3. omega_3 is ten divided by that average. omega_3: 9.7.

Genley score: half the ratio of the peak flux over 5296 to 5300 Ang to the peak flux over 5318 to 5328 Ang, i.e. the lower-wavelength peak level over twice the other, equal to 0.453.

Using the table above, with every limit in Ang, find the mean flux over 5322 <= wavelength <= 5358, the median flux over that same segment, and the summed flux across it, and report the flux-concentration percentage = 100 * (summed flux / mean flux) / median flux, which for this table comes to 249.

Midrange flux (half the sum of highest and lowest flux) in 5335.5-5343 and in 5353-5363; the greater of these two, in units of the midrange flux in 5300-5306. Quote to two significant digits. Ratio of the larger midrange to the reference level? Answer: 0.96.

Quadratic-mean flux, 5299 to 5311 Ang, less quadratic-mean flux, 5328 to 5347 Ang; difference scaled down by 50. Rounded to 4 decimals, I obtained 0.0049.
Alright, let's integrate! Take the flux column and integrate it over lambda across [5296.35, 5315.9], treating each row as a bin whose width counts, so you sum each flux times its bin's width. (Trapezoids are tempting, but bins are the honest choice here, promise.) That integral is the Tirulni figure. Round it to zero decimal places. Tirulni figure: 234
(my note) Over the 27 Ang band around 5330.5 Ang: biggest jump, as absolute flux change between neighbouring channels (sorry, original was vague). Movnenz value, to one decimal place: 1.3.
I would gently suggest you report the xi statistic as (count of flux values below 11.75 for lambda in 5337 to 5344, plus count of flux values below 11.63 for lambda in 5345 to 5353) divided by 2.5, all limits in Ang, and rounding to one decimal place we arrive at 2.8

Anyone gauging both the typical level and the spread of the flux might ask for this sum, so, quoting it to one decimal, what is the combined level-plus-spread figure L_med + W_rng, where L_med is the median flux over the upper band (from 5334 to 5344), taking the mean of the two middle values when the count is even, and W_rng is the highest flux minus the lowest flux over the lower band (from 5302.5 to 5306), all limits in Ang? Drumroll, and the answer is 12.4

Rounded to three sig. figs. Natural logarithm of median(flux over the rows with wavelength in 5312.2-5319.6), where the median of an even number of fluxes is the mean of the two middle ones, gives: 2.52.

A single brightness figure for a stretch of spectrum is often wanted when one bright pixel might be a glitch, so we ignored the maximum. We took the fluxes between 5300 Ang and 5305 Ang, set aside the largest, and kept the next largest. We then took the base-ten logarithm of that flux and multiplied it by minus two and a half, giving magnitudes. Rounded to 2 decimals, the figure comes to -2.71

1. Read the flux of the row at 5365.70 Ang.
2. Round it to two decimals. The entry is 11.16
